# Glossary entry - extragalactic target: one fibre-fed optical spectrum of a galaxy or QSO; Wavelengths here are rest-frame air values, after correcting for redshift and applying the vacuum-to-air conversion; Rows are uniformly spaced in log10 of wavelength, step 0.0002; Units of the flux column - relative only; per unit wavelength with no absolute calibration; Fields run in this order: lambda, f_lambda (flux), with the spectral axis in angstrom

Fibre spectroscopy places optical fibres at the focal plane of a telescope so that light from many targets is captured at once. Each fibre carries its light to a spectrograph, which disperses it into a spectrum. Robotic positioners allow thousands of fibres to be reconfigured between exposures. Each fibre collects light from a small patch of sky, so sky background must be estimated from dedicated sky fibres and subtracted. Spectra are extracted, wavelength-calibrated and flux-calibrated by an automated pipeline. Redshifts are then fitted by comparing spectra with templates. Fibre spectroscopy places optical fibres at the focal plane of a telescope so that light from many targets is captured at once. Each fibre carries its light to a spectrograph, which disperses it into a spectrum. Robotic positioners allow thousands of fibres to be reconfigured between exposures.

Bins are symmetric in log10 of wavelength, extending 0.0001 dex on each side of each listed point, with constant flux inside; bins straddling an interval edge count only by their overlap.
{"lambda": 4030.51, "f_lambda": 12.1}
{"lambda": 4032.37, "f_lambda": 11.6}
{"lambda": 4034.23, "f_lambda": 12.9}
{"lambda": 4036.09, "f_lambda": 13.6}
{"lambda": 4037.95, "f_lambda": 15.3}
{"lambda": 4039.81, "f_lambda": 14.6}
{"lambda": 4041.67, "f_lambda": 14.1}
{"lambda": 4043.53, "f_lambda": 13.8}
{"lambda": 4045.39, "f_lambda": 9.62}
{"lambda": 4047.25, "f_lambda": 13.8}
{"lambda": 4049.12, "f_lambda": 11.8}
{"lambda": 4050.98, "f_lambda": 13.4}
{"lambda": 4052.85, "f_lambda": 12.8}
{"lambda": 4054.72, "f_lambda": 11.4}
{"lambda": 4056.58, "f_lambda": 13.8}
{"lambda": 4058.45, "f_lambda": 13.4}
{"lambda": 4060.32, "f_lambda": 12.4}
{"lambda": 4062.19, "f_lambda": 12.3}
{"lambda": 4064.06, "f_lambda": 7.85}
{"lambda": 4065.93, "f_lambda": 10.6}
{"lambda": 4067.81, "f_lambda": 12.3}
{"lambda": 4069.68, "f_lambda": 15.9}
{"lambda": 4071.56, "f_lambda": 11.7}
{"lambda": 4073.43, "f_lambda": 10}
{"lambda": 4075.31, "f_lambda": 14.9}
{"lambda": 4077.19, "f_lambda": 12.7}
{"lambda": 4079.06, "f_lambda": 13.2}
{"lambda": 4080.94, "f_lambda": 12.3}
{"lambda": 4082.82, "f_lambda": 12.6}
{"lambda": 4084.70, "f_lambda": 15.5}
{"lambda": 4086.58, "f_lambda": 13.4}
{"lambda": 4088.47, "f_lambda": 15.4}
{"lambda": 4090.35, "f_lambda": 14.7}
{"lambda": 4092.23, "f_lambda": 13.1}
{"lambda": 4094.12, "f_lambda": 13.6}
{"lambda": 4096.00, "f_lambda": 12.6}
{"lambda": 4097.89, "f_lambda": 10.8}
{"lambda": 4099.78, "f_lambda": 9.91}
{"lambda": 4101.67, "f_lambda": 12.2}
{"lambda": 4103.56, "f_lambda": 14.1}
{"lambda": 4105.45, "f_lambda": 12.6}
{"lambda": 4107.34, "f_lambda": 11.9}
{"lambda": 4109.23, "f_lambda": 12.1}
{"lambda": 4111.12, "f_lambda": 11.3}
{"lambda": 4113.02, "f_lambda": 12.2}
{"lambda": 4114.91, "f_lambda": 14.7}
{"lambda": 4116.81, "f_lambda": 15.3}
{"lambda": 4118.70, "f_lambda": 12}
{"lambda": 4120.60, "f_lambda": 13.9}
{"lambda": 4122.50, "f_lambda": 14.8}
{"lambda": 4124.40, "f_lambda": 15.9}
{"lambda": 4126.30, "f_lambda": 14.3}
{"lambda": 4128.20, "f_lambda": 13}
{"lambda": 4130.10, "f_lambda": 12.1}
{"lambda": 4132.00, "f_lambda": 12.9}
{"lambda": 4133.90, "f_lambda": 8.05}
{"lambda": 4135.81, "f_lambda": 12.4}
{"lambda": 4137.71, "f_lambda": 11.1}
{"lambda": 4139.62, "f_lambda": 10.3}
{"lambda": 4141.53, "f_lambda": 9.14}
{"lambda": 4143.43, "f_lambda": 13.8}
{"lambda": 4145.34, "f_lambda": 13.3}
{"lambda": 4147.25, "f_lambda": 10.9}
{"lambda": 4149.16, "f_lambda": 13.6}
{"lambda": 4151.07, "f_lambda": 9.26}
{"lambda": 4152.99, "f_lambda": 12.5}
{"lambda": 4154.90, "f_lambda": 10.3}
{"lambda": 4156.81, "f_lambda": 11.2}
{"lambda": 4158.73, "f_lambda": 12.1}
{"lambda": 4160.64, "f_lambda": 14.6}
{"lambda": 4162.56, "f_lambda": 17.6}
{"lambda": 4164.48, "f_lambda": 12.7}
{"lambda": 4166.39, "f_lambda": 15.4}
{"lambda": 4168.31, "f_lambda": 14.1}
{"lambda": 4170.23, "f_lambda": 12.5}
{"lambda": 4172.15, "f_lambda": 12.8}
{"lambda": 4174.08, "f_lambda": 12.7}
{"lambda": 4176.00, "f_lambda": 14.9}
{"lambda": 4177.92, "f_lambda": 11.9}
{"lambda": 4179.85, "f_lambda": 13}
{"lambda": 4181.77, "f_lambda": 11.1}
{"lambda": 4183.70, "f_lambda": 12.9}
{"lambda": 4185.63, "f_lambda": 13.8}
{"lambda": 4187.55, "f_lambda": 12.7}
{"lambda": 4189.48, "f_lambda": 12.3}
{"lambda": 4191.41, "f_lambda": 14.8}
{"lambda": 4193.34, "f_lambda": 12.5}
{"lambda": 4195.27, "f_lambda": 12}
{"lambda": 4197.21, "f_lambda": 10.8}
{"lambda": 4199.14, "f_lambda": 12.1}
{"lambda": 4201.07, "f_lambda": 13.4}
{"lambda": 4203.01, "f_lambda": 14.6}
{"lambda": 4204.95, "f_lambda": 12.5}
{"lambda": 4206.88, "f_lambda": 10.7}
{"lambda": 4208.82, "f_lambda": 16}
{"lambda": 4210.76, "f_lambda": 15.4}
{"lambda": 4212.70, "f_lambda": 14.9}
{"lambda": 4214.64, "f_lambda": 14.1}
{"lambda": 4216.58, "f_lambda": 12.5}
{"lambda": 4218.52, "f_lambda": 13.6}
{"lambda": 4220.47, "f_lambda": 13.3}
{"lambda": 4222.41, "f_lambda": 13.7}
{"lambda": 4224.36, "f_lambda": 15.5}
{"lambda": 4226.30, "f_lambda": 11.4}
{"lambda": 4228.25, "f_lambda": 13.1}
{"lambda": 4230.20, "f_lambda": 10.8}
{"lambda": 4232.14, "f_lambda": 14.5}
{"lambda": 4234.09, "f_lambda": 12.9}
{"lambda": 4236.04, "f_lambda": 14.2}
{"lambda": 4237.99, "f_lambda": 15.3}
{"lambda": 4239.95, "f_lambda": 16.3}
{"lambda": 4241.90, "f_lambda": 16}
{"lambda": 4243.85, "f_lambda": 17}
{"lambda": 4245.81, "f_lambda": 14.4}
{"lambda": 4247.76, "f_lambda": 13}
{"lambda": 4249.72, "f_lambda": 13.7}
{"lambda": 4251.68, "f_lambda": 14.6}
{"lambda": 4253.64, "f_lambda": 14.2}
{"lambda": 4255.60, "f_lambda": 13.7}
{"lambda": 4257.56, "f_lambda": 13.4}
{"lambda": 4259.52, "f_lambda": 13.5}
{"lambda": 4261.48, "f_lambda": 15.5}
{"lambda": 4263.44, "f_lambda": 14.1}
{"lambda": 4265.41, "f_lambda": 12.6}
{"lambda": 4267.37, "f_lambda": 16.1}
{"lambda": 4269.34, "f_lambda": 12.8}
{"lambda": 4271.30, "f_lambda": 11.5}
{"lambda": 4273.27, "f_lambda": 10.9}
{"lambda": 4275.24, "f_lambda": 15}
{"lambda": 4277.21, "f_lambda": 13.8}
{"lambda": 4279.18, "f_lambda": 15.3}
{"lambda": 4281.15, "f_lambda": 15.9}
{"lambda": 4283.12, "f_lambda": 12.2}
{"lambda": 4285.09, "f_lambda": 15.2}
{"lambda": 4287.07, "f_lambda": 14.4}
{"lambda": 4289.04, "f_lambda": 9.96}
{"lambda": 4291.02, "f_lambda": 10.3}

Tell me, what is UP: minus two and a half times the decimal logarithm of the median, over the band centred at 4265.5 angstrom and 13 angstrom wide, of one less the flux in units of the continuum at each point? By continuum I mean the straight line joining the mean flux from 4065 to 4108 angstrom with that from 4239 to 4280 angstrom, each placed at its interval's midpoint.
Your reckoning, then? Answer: 3.3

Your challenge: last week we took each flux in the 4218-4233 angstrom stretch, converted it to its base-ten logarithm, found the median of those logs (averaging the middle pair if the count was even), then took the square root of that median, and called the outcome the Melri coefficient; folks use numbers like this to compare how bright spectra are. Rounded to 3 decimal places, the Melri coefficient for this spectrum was 1.062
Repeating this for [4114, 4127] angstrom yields 1.080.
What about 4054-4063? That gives 1.046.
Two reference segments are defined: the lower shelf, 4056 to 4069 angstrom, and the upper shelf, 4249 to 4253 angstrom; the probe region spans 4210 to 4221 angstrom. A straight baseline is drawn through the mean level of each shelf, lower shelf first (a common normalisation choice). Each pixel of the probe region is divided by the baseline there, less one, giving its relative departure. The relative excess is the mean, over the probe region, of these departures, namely 0.02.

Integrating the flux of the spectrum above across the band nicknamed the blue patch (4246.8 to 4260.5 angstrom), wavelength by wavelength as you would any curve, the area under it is 188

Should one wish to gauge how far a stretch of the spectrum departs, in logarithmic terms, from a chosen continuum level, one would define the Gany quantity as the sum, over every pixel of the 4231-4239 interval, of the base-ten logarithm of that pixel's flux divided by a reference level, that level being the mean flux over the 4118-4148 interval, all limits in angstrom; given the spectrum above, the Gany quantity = 0.24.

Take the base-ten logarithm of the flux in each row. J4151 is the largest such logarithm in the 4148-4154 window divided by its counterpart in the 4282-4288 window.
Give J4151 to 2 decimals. 0.96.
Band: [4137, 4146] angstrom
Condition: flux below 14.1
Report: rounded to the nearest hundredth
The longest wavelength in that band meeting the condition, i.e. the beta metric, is 4145.34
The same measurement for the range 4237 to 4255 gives 4249.72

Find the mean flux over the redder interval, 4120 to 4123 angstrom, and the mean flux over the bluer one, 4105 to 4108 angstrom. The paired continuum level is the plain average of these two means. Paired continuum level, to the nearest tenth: 13.3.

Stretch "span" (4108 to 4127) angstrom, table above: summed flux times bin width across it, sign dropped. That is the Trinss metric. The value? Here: 259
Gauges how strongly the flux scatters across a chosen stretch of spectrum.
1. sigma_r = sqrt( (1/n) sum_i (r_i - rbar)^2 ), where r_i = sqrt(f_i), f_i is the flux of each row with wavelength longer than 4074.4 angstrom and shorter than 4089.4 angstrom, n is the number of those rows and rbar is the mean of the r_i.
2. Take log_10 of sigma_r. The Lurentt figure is -0.78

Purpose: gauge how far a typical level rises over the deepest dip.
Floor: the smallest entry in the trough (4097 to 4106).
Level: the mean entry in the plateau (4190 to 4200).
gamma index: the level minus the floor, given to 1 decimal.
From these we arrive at 2.5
